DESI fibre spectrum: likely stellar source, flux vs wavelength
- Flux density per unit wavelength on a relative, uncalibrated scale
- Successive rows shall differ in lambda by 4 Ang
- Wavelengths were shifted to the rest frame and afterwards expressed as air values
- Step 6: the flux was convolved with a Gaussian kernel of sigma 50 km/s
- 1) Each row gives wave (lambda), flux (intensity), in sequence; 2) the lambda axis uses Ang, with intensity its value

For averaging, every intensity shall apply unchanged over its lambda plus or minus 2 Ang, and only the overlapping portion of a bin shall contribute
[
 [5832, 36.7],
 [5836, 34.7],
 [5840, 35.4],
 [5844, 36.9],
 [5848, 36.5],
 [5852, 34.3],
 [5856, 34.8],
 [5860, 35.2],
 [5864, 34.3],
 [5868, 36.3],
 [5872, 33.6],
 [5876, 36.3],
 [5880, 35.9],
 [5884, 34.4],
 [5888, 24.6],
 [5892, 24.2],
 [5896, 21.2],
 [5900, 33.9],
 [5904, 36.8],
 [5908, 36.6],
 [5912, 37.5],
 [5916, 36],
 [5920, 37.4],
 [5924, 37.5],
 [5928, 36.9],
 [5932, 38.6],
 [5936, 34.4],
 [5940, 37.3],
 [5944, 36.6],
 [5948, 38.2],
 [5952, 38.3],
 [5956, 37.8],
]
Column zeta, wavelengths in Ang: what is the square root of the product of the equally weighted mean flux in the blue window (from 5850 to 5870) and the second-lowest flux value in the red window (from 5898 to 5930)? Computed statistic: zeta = 35.5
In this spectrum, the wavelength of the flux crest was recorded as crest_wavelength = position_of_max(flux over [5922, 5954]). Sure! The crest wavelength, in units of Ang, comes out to 5932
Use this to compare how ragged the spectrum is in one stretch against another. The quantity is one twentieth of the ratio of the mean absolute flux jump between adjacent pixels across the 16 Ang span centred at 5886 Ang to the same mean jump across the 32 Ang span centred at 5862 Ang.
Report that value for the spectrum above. 0.12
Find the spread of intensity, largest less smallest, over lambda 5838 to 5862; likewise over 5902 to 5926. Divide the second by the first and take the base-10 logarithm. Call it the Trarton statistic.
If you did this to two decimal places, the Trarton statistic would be -0.24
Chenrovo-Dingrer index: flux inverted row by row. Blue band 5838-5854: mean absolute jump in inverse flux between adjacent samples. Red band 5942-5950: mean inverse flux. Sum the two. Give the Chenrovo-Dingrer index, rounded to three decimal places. 0.028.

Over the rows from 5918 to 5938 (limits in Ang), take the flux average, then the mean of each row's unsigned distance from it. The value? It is 1.05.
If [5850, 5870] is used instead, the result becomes 0.62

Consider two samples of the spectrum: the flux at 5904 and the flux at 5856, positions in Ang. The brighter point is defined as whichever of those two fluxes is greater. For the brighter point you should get 36.8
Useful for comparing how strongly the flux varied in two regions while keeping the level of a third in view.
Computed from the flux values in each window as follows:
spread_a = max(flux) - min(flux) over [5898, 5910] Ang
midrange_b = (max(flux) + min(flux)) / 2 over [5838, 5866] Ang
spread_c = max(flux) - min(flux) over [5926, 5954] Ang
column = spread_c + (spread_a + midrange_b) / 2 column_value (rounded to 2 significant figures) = 23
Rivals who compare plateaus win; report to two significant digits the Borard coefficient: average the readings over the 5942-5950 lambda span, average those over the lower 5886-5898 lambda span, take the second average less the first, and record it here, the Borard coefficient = -14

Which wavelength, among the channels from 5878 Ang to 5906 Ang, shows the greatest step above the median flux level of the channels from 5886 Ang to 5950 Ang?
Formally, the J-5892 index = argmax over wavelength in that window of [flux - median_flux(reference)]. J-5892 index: 5904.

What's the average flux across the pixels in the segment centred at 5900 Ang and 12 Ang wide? 30.6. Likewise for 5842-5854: 35.9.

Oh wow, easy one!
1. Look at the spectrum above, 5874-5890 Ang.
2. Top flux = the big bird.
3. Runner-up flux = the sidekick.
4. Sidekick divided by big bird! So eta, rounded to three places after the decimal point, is 0.989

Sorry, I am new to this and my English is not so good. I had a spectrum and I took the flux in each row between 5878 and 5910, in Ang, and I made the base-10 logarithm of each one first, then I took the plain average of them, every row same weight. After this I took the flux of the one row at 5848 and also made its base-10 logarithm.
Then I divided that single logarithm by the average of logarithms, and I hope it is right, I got 1.055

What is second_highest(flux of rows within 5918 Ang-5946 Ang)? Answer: 37.5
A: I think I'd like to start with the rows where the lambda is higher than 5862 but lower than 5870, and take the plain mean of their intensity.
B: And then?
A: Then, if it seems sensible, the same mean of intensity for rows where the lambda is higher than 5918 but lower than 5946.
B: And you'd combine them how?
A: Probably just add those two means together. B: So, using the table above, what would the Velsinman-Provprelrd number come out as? 72.3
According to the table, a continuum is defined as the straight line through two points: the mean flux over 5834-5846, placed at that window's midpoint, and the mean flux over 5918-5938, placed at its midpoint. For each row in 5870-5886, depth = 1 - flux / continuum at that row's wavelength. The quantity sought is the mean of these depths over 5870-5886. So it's 0.032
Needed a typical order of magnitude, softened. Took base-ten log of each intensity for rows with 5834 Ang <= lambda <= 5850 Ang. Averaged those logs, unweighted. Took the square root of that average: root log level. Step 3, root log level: 1.25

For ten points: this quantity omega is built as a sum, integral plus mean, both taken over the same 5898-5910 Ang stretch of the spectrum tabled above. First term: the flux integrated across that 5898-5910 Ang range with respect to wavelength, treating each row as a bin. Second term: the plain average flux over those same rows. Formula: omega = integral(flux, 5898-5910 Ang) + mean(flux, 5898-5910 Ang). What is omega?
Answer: 465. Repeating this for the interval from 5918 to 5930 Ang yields 484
